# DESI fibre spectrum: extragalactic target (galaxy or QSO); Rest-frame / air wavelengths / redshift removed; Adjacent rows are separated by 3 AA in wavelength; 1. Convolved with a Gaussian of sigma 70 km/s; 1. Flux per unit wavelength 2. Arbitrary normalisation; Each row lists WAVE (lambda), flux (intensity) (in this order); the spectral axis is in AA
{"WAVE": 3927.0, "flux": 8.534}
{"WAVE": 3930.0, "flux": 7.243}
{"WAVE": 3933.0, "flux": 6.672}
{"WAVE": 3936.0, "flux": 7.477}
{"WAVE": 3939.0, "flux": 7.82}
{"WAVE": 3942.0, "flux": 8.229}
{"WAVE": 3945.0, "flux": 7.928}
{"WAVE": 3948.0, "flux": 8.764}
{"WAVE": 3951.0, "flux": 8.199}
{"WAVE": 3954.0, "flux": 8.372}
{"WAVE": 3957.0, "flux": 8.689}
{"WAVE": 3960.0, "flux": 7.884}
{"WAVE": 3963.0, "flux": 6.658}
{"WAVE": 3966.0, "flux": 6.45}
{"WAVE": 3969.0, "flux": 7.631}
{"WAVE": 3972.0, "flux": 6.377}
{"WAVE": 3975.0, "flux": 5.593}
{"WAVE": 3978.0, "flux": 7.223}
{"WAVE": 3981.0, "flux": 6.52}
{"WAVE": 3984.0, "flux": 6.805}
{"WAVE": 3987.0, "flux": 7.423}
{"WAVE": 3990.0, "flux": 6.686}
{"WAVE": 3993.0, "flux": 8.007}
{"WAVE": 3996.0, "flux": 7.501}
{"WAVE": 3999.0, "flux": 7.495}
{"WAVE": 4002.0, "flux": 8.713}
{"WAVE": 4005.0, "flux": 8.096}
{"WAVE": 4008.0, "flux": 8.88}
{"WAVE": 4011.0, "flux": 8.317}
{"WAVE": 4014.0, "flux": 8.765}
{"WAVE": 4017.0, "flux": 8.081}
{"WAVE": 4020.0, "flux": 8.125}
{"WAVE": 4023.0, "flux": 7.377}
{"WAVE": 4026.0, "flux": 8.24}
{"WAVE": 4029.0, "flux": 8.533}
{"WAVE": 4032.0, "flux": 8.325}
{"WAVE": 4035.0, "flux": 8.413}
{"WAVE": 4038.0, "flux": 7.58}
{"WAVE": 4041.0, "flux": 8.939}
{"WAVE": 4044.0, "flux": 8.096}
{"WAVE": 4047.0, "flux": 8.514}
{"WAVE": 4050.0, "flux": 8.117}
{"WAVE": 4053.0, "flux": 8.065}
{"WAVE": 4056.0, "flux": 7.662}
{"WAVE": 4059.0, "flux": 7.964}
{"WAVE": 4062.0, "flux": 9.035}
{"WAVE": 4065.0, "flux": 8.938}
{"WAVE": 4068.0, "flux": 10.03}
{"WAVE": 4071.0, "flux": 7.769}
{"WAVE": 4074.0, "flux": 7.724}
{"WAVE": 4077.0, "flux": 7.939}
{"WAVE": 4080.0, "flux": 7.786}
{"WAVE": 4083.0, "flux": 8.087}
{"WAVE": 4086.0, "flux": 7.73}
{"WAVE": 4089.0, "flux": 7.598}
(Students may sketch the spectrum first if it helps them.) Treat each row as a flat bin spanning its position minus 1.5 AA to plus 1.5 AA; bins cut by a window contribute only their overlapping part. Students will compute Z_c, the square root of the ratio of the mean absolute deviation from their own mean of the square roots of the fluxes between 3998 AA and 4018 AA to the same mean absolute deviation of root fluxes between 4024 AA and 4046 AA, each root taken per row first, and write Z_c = 1.2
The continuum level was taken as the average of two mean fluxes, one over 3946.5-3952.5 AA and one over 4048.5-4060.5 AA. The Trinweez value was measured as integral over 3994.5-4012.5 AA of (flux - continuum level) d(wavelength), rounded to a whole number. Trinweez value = -1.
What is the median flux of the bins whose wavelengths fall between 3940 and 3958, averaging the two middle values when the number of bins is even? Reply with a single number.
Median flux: 8.30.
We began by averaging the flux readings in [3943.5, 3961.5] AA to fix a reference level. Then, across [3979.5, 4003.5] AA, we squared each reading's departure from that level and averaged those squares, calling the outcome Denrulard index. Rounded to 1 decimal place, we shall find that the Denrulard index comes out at 1.3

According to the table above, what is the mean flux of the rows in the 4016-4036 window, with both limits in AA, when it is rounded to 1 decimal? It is 8.2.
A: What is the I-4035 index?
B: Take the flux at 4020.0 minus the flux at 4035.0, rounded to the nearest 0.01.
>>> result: -0.29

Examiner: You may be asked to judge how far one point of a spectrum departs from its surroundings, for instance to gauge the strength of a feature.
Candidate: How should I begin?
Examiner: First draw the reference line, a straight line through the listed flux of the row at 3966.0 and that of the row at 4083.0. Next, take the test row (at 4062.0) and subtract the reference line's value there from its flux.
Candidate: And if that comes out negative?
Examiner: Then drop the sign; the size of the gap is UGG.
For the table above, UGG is 1.2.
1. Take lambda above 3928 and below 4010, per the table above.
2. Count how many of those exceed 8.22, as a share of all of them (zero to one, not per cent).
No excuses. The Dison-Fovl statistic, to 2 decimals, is 0.22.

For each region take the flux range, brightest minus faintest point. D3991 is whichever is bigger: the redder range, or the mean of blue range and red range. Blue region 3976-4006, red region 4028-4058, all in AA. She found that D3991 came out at 1.78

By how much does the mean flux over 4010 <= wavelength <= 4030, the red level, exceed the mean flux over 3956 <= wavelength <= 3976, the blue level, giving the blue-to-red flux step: 1.2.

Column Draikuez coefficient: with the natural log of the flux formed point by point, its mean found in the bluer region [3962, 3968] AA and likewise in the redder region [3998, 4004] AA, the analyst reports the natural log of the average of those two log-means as 0.69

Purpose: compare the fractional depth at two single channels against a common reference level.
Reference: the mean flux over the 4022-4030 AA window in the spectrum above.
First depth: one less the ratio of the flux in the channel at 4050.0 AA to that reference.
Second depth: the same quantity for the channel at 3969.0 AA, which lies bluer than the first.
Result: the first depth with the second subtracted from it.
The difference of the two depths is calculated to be -0.06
